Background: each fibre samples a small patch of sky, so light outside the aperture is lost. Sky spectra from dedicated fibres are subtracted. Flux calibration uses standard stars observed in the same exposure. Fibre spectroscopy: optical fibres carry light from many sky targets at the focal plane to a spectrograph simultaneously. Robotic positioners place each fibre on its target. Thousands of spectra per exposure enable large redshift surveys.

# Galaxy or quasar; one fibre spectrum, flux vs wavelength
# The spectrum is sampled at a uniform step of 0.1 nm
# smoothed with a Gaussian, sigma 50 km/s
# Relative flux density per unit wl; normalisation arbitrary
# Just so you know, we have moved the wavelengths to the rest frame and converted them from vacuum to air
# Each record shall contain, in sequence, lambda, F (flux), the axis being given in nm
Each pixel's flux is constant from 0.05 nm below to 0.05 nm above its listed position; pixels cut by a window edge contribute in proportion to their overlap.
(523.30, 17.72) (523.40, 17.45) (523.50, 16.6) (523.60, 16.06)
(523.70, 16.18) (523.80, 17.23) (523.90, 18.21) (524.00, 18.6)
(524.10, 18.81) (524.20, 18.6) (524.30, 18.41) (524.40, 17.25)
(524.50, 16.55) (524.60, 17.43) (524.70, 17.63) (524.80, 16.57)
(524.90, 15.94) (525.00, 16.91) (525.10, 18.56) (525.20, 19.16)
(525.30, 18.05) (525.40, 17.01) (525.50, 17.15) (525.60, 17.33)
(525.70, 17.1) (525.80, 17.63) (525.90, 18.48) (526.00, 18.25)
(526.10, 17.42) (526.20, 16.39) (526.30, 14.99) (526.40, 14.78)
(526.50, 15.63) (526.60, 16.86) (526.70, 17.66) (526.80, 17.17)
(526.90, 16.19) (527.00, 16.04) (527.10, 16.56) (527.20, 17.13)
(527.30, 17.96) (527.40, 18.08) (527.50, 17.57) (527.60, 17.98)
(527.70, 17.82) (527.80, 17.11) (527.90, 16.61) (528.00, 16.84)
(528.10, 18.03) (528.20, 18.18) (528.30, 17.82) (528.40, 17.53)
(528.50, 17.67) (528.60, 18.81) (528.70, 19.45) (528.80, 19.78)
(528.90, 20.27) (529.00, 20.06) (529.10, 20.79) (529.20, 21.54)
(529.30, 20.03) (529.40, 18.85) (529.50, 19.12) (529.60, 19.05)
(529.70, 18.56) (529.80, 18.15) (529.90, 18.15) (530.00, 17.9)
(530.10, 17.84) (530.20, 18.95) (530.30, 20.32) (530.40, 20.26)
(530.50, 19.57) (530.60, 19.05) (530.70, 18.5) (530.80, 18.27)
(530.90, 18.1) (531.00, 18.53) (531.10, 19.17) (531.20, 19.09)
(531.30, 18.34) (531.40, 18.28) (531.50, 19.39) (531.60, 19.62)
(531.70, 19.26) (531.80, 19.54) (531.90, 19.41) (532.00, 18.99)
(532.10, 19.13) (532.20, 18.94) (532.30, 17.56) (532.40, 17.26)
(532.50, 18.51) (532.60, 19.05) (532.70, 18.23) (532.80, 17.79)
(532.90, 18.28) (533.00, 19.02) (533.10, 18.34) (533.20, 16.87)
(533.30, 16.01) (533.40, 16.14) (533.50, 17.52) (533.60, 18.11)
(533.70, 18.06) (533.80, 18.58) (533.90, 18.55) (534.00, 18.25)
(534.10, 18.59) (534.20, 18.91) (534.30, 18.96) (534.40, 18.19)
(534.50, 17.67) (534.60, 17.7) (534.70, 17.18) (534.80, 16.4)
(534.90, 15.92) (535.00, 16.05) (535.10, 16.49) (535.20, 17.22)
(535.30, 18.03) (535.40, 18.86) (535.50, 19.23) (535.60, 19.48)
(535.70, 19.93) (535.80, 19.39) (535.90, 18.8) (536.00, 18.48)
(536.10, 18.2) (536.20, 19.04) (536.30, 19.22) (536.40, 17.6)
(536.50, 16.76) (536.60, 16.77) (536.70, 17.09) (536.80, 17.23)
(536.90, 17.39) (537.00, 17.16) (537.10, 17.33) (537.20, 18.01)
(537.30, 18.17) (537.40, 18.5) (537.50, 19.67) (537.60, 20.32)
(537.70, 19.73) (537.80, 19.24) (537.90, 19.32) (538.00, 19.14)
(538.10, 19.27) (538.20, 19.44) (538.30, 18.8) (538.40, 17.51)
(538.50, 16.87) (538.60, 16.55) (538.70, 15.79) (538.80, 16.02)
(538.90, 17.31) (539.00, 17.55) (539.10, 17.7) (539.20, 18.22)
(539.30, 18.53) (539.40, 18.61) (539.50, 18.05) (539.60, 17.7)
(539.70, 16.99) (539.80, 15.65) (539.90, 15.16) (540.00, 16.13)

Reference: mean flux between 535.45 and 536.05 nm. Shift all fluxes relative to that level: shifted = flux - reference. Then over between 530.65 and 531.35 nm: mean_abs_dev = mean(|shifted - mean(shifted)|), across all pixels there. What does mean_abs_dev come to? 0.3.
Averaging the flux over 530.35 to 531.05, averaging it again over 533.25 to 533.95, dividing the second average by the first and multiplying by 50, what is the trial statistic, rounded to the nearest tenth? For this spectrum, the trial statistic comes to 46.5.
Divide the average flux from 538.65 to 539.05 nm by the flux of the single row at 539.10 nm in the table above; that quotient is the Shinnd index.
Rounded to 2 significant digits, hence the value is 0.94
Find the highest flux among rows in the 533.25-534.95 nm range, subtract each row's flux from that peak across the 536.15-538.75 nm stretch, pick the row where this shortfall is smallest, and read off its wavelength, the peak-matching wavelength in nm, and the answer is 537.60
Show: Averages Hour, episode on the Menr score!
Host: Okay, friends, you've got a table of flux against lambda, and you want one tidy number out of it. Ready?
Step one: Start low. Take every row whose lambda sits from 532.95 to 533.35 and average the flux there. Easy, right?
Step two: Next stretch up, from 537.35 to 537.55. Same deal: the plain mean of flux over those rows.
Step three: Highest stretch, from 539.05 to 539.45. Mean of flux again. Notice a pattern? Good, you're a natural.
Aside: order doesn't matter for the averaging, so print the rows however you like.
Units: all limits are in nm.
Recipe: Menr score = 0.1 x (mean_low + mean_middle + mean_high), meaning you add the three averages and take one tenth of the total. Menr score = 5.49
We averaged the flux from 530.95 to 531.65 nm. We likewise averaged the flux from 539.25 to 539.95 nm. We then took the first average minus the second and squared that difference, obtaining 2.8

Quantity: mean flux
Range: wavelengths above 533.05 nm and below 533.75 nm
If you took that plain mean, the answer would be 17.3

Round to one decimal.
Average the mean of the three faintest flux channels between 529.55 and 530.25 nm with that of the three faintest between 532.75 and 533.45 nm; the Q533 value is 17.2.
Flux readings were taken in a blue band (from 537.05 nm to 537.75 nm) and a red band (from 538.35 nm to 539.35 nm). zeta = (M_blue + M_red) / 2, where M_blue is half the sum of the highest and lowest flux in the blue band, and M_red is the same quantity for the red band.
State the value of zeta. 18.0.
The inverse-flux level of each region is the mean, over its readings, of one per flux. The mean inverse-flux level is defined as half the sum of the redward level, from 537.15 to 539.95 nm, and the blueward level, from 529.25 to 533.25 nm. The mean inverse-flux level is 0.0547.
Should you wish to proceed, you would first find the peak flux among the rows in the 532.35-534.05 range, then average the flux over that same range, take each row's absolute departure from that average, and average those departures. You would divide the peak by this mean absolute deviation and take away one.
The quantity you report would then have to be 26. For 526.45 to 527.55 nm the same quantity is 26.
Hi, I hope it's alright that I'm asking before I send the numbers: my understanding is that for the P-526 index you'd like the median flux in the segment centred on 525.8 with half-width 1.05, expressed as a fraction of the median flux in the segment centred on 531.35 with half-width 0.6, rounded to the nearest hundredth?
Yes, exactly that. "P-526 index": 0.90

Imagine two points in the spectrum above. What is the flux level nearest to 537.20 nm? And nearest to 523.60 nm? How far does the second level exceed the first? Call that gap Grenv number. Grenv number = -2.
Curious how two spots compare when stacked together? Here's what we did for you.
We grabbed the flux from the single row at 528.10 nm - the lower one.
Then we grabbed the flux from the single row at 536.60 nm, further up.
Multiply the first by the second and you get 302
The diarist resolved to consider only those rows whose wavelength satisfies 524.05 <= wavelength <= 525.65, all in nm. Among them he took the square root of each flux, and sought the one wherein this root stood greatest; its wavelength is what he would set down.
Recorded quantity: 525.20 nm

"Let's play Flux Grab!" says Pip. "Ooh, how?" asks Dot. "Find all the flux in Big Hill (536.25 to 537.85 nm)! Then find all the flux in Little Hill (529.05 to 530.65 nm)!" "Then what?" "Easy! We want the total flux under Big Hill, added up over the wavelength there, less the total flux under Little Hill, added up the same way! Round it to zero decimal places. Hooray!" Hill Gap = -2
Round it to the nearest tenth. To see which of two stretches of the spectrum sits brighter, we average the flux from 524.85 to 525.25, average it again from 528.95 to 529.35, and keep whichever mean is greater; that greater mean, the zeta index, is 20.6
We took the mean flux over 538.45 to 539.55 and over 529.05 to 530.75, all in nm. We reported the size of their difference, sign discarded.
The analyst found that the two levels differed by 1.8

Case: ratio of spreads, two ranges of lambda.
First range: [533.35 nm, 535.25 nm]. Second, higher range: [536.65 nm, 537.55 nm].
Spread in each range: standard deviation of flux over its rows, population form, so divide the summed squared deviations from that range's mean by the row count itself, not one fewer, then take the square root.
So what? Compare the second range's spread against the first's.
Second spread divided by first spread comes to 0.82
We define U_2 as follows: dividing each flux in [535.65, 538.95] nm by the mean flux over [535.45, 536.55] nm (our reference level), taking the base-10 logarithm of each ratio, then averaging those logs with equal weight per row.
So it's -0.014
